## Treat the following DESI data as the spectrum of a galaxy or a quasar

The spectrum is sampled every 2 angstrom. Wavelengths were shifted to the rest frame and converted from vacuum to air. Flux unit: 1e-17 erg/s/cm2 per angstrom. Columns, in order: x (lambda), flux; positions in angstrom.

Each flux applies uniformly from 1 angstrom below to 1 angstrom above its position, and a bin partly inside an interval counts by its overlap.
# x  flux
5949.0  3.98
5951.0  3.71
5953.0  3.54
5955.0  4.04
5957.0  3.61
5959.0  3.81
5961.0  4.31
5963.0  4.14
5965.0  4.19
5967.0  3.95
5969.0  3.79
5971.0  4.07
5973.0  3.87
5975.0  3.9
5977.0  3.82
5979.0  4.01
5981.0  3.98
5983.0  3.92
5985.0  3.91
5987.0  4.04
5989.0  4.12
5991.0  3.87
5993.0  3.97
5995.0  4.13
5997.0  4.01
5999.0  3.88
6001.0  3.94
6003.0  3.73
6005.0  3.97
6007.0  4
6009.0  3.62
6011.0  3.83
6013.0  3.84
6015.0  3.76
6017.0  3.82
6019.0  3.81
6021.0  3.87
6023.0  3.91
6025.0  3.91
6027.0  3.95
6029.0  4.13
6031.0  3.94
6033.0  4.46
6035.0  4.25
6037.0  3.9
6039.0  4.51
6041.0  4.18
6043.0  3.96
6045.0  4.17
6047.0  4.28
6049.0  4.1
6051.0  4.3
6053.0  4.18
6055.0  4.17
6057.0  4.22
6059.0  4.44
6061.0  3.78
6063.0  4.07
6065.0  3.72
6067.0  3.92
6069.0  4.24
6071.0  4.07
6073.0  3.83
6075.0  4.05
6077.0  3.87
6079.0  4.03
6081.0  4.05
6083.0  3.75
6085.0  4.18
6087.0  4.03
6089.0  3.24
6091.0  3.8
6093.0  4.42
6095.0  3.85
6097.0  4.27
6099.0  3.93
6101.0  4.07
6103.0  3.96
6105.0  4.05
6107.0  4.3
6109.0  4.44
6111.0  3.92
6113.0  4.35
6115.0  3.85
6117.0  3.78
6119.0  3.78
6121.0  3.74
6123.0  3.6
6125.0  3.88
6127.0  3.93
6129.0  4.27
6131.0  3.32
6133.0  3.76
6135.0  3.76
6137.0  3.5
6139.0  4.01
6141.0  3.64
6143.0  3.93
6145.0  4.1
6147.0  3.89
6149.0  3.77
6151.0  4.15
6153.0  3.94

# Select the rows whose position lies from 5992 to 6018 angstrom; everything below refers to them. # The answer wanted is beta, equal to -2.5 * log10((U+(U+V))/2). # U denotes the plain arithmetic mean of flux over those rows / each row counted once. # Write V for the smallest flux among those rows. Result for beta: -1.89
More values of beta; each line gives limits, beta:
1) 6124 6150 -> -1.85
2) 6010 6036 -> -1.92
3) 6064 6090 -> -1.86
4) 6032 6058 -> -1.97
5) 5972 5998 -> -1.92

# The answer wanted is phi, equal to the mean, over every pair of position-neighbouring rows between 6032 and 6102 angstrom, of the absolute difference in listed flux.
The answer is 0.29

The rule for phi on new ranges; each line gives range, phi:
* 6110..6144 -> 0.29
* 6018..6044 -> 0.23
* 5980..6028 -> 0.11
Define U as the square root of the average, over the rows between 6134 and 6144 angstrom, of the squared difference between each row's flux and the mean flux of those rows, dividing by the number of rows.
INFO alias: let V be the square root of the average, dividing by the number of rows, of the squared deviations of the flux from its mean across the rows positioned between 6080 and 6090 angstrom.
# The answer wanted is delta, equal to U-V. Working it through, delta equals -0.15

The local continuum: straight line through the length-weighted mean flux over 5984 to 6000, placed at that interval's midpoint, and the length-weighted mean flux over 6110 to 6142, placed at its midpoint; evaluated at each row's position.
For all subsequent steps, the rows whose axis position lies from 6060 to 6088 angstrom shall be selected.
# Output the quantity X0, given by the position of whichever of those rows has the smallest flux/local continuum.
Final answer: 6065.0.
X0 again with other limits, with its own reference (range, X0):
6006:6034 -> 6009.0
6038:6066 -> 6065.0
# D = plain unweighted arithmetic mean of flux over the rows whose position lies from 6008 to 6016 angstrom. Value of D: 3.76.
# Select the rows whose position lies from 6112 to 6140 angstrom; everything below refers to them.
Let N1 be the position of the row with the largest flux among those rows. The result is 6113.0 angstrom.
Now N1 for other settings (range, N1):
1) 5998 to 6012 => 6007.0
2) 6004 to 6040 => 6039.0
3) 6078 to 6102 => 6093.0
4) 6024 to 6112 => 6039.0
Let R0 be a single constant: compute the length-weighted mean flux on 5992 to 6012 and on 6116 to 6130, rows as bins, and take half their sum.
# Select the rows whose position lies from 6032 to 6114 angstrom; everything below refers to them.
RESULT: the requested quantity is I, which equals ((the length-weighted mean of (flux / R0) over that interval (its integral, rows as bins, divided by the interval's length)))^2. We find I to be 1.11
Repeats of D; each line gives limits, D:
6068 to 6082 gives 4.02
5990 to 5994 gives 3.92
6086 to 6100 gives 3.93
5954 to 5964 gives 3.98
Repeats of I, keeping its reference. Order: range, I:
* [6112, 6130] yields 1.01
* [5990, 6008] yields 1.03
